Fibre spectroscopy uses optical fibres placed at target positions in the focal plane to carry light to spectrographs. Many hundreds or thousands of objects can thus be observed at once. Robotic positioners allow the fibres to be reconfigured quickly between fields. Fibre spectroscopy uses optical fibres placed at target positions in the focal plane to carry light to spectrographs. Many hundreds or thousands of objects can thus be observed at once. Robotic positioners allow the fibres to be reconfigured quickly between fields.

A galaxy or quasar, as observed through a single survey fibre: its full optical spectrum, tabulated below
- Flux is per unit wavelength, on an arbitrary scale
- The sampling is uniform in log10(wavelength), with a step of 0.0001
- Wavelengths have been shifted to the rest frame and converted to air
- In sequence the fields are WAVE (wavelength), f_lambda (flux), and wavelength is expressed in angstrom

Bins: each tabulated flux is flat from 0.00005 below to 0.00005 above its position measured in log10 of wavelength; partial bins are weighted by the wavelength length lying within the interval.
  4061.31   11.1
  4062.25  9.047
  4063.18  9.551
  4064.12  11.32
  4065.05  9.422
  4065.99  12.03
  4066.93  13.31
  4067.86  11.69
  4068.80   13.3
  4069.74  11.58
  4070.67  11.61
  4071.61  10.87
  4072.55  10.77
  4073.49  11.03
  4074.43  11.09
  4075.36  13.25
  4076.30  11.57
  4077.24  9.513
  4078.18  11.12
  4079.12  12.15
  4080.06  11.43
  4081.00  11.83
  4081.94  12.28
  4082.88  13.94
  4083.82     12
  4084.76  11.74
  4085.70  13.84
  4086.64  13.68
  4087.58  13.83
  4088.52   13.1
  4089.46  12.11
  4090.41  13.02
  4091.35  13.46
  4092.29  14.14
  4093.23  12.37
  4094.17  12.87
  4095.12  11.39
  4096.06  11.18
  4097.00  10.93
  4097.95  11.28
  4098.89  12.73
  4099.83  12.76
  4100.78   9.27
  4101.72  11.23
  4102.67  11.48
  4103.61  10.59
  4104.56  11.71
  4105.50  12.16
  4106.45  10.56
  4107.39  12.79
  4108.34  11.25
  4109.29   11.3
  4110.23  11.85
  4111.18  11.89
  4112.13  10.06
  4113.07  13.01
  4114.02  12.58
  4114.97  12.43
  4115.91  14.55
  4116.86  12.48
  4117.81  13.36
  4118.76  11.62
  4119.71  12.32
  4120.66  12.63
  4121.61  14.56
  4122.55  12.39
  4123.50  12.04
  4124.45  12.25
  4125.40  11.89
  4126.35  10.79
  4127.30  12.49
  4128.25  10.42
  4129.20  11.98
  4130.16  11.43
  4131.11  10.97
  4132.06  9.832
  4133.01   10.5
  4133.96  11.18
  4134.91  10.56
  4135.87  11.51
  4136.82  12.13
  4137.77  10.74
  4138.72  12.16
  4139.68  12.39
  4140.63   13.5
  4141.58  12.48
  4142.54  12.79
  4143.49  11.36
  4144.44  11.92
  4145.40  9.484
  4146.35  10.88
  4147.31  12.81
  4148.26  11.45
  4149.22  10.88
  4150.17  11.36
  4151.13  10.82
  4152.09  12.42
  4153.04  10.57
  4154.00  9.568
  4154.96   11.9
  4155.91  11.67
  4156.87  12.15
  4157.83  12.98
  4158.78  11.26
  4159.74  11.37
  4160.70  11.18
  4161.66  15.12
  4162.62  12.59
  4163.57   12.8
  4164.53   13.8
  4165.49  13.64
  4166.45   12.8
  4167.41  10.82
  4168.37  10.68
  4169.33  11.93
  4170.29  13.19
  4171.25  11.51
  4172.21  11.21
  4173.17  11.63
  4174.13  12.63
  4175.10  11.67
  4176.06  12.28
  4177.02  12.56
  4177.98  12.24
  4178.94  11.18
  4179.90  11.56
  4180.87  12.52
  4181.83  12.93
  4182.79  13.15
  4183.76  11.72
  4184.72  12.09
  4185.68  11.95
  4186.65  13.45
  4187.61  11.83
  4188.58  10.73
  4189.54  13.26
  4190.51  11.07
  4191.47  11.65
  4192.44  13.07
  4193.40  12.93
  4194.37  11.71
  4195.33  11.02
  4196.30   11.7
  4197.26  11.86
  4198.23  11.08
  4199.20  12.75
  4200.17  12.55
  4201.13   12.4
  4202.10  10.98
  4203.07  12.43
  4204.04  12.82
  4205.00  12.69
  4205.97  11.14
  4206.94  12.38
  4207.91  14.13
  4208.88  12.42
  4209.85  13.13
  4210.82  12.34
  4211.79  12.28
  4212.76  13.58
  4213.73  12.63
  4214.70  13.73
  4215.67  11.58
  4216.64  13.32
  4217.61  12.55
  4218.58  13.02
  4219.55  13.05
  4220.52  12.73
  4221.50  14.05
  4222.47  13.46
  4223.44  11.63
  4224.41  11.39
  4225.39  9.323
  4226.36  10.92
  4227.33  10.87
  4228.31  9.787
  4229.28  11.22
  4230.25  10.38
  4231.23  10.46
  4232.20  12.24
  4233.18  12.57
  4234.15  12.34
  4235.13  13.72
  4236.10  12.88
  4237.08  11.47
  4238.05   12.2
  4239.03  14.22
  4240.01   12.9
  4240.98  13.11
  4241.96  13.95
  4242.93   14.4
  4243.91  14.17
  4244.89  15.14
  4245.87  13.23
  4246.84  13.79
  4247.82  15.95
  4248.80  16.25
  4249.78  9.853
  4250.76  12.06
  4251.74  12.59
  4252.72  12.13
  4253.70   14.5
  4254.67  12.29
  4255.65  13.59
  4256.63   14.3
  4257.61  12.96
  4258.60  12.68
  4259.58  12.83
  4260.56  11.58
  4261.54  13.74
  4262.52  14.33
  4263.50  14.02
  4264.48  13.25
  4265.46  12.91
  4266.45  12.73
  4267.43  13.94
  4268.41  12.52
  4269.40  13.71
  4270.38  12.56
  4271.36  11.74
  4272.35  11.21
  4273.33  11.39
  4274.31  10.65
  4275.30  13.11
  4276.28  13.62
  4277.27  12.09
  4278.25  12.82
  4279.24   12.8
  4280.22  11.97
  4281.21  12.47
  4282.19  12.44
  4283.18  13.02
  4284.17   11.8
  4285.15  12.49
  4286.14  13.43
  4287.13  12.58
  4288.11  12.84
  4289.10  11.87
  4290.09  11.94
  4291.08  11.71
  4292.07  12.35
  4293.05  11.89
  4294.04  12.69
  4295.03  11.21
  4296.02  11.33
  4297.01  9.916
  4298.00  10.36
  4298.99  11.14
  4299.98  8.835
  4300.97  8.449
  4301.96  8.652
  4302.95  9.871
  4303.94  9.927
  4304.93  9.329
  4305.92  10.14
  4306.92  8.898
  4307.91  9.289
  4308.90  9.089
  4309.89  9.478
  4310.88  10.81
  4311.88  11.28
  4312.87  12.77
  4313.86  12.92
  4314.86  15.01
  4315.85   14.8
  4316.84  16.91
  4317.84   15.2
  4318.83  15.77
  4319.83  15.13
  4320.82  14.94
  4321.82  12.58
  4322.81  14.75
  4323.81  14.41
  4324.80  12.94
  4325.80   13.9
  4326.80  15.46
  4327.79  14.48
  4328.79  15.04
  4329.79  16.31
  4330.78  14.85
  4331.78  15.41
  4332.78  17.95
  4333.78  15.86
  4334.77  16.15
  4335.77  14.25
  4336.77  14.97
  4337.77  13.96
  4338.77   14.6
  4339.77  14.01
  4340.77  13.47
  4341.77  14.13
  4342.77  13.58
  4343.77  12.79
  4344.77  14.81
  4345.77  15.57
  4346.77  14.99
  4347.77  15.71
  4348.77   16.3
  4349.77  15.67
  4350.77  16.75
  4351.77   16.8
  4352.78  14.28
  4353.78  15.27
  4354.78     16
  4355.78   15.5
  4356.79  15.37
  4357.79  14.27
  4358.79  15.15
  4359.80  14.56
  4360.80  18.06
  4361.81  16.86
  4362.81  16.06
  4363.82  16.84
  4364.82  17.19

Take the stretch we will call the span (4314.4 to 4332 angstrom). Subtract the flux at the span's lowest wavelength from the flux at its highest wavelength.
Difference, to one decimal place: 0.4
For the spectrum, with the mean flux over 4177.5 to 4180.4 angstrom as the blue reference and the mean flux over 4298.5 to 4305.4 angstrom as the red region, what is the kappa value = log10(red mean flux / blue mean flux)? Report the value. -0.09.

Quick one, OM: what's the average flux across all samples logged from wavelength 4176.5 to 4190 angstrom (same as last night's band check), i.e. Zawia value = 12.2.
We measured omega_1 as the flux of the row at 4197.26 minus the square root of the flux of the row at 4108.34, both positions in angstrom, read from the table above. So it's 8.5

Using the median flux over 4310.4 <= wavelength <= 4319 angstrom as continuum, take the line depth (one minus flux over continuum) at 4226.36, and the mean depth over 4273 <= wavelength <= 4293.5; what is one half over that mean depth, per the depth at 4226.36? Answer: 12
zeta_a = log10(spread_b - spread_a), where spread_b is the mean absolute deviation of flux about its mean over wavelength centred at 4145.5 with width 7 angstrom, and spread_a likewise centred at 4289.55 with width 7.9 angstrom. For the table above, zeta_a -0.44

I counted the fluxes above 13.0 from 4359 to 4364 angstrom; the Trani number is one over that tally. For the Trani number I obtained 0.20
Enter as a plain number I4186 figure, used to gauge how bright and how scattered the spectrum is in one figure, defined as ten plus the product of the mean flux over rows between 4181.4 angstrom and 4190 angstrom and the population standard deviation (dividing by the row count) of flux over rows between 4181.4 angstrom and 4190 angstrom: 20.5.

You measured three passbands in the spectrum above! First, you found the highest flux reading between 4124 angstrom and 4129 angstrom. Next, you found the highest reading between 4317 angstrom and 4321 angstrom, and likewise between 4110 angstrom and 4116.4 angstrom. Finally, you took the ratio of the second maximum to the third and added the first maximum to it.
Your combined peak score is 13.6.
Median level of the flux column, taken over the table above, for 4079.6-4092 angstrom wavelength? 13.0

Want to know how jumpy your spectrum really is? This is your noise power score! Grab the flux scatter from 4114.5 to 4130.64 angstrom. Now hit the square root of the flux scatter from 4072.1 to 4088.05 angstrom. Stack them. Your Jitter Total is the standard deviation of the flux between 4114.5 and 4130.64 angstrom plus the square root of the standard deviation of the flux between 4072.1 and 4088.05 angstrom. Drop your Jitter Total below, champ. 2.2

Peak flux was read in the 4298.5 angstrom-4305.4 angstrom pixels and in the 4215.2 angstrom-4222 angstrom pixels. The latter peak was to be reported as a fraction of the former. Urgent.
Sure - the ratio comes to 1.26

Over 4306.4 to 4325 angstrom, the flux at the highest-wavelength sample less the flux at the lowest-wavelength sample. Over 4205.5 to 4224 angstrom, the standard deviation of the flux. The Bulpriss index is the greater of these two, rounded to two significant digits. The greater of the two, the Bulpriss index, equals 4.0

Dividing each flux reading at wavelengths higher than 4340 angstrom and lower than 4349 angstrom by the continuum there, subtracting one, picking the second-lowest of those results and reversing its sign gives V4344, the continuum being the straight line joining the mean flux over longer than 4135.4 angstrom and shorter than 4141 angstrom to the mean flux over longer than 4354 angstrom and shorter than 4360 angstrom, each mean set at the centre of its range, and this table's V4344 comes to 0.10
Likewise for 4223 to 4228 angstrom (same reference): 0.18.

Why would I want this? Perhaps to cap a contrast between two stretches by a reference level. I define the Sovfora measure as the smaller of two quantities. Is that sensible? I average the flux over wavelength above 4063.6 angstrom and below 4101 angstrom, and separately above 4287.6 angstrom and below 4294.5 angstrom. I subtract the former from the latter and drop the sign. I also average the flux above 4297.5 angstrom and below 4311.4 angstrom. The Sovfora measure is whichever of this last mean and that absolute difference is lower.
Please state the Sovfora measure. 0.16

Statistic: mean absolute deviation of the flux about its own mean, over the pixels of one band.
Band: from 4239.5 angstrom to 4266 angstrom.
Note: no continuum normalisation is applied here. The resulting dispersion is 1.0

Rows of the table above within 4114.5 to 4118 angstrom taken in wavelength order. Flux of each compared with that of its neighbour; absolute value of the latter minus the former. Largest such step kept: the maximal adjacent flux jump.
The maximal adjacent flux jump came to 2.1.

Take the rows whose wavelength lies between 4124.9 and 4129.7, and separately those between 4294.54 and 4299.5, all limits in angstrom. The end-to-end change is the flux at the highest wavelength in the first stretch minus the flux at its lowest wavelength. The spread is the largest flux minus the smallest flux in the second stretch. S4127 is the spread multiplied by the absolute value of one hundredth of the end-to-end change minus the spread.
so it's 2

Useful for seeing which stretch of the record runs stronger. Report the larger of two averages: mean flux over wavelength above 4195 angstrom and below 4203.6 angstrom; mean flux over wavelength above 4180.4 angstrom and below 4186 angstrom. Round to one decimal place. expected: 12.4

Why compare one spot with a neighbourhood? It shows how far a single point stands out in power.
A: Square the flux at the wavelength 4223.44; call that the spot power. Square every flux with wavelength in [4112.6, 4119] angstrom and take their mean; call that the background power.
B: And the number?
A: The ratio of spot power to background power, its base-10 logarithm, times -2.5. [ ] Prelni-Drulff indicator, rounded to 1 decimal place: 0.2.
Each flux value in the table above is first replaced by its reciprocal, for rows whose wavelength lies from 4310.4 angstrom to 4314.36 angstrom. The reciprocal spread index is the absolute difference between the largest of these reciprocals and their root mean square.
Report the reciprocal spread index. 0.0080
